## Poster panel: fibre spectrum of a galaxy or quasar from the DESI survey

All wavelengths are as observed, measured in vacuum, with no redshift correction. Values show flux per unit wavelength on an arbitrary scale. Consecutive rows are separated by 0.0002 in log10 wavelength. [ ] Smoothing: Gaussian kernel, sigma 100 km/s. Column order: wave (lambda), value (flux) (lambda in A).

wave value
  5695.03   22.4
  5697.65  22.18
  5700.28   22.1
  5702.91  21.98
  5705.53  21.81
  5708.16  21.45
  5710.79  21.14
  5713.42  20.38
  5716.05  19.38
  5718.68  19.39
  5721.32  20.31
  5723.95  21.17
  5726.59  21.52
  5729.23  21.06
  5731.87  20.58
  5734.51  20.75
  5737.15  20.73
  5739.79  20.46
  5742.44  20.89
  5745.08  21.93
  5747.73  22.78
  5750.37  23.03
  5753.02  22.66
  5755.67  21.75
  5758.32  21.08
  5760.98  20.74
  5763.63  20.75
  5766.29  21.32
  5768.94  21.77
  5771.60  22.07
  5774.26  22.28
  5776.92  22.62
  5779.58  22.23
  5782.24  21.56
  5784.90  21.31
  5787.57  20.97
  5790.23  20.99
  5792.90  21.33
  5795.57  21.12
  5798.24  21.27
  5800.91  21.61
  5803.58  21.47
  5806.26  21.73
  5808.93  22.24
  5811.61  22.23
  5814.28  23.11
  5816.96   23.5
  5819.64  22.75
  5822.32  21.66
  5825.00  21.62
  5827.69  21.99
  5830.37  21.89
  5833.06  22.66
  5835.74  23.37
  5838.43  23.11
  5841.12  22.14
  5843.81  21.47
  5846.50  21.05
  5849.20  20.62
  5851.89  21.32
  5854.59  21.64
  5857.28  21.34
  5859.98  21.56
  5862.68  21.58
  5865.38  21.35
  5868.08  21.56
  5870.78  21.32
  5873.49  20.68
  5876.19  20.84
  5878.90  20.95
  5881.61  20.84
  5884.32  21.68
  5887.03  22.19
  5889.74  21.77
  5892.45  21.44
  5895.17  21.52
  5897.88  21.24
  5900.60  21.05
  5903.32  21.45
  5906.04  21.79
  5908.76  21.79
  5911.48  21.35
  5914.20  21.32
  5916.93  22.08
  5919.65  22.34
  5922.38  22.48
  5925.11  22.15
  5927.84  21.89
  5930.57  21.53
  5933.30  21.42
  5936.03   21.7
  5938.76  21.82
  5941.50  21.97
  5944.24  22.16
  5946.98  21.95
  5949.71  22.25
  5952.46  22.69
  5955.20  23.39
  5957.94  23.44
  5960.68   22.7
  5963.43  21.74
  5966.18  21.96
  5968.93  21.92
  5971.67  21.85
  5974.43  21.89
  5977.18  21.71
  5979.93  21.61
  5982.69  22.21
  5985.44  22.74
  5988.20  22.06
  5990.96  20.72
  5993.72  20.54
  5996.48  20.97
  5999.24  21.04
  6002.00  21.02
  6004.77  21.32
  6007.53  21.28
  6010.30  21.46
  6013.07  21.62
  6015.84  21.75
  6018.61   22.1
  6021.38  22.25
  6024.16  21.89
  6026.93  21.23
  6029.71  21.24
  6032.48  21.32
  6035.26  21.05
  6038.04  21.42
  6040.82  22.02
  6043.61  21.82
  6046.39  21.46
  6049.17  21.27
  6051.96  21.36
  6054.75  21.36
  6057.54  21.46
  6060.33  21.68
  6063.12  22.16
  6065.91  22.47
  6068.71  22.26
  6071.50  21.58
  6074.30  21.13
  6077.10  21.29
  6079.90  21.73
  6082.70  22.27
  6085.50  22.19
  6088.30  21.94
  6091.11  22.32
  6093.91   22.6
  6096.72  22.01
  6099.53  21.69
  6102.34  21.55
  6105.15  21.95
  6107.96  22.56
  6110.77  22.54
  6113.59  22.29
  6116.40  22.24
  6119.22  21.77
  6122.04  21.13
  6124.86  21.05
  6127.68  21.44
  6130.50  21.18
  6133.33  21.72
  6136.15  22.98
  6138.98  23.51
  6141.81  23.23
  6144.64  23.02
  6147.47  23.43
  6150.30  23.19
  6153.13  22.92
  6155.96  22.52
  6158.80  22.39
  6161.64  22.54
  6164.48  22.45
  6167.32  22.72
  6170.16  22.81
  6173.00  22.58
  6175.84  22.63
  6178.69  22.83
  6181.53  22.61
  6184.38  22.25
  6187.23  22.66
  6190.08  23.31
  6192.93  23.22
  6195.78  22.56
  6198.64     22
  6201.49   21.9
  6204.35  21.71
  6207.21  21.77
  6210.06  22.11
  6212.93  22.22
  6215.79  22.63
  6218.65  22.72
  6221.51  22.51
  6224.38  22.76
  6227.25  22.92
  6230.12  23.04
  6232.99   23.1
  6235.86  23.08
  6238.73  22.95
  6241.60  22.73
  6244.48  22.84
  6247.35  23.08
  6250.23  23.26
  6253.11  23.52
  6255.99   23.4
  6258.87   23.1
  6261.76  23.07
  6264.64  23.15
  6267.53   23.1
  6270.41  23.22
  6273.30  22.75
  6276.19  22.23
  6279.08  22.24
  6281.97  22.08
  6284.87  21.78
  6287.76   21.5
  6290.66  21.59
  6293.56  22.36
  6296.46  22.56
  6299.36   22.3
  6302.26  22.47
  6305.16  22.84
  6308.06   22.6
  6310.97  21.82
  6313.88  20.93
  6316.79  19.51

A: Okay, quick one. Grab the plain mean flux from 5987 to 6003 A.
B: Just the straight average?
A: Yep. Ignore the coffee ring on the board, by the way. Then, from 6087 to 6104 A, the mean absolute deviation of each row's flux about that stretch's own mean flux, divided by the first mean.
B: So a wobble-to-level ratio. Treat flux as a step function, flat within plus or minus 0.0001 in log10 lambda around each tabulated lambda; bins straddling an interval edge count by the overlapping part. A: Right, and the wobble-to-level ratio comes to 0.014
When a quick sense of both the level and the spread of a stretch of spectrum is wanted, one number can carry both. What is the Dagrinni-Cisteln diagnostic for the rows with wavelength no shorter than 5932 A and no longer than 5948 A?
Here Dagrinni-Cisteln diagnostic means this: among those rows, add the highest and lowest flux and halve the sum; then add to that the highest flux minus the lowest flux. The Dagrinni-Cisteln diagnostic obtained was 22.5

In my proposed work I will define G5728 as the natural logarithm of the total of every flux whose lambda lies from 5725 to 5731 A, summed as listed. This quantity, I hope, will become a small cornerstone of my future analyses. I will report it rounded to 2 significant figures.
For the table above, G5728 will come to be 3.8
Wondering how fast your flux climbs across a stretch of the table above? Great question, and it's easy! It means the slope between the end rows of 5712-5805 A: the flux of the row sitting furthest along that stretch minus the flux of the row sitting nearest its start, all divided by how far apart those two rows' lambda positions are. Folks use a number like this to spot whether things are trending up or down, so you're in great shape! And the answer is 0.01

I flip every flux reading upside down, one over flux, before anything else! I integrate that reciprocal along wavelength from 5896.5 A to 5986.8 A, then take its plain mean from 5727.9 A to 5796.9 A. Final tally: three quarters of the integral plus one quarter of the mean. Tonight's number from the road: 3.1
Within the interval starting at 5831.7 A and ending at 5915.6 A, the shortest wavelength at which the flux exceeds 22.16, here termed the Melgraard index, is 5833.06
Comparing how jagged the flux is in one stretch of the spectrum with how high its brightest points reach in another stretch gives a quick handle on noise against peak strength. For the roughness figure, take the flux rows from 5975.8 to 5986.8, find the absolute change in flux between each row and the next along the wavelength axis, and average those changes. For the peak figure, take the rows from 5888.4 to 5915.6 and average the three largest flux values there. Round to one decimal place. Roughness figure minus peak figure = -21.4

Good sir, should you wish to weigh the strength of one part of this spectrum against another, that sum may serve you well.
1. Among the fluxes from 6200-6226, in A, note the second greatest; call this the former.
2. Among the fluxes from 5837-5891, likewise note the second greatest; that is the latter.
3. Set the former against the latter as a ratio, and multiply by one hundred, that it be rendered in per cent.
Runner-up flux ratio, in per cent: 102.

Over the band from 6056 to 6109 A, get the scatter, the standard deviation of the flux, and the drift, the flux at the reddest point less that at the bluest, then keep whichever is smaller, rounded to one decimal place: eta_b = 0.4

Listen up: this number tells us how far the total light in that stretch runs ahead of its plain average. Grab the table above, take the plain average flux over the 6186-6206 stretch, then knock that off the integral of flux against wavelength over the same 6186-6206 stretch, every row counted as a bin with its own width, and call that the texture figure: 427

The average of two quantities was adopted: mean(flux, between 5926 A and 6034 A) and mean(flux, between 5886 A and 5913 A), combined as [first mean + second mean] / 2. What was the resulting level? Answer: 21.7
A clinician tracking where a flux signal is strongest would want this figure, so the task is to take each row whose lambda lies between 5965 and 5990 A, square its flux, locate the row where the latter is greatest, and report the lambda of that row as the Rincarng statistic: 5985.44 A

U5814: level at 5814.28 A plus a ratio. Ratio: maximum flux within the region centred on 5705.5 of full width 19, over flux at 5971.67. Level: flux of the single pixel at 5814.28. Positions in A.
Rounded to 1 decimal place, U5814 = 24.1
